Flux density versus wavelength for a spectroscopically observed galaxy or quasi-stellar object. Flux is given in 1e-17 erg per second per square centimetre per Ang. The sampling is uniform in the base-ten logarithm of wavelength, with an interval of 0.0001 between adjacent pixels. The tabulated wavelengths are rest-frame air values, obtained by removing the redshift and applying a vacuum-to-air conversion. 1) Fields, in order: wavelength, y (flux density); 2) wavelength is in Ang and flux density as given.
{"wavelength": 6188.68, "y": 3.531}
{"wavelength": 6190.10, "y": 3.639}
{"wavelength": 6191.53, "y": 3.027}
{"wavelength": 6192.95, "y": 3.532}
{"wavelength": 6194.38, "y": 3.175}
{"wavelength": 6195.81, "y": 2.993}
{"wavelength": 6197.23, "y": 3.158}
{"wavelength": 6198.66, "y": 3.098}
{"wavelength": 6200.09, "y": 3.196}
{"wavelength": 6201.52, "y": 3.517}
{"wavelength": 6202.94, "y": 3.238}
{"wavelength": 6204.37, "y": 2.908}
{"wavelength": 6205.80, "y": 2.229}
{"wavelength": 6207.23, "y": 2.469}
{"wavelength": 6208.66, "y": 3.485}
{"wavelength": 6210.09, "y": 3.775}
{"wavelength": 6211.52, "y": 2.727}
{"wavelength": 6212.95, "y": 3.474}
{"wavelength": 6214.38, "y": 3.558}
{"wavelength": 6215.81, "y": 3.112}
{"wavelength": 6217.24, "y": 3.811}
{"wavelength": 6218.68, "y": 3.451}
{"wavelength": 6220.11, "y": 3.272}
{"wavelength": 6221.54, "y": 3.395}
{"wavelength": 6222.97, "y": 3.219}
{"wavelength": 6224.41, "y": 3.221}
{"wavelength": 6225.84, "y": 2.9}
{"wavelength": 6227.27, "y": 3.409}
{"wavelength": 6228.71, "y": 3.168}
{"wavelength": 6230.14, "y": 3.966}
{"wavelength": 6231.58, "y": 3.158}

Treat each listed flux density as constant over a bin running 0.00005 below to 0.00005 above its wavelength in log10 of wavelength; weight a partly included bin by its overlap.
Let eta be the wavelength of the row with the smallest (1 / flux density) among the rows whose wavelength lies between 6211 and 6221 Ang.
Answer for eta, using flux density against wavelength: 6217.24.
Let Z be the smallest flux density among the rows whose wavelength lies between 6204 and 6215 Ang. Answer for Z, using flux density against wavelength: 2.229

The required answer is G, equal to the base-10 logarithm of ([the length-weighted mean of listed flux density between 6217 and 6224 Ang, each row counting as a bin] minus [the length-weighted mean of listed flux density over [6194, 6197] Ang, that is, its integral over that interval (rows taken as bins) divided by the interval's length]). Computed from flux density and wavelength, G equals -0.5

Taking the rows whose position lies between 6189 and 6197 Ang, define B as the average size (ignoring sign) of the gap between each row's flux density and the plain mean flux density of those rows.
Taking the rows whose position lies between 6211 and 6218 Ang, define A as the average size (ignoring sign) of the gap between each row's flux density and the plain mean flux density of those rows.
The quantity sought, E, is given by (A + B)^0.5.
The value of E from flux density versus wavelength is 0.76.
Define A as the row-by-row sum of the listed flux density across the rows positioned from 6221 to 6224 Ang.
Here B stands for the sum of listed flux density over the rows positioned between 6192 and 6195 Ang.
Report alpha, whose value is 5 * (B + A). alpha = 67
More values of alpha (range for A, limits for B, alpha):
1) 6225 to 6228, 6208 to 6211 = 68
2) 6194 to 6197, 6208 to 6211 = 67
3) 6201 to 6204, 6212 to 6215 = 69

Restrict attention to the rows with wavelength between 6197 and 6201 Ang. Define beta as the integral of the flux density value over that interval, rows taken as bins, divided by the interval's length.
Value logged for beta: 3.16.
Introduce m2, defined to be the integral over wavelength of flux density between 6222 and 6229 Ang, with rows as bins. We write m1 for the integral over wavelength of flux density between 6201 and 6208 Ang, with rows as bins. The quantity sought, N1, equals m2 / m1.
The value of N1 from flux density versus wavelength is 1.12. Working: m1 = 20.0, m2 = 22.3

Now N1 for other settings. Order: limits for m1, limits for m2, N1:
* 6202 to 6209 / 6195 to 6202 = 1.11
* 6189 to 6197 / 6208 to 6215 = 0.91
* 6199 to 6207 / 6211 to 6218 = 0.98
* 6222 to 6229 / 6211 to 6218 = 1.05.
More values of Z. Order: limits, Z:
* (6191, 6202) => 2.993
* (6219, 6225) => 3.219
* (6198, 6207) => 2.229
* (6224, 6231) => 2.9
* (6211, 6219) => 2.727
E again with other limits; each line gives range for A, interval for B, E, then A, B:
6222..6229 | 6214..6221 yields 0.56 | 0.12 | 0.20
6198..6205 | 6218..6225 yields 0.49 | 0.15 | 0.09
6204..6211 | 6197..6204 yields 0.80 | 0.53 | 0.11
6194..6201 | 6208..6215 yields 0.58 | 0.06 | 0.27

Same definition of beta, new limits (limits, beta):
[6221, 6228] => 3.22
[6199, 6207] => 2.99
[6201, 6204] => 3.32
